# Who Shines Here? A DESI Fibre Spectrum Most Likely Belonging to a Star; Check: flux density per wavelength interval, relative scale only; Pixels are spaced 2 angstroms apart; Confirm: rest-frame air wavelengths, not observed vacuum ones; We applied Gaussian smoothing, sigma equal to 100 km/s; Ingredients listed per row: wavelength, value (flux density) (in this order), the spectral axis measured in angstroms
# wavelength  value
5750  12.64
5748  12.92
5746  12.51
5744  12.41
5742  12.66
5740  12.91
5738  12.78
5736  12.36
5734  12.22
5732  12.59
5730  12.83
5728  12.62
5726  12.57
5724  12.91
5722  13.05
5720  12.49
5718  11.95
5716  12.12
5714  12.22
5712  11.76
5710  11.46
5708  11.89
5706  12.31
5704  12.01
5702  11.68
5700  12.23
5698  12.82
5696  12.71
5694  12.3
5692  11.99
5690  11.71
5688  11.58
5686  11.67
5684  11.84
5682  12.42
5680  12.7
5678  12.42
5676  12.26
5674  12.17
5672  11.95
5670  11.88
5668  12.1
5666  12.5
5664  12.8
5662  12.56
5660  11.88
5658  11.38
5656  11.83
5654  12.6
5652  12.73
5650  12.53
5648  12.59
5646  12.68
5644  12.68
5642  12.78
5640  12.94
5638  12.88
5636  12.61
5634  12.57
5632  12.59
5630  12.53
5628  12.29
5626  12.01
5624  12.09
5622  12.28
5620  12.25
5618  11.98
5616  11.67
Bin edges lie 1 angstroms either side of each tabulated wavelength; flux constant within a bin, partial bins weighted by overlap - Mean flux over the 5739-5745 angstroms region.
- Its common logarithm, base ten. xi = 1.102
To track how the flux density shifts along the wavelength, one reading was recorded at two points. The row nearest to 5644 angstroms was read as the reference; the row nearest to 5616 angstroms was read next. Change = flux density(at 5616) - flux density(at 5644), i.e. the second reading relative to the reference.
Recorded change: -1.0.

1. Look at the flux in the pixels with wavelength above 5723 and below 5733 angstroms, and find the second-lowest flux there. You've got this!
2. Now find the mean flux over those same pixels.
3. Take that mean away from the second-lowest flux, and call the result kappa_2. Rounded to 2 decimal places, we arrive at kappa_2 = -0.11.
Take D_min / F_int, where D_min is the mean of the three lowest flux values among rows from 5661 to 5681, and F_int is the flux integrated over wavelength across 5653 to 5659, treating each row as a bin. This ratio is 0.17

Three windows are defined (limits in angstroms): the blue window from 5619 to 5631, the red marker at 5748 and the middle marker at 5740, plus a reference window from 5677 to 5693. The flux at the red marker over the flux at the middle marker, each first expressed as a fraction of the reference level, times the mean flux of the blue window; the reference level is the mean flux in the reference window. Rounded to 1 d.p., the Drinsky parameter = 12.3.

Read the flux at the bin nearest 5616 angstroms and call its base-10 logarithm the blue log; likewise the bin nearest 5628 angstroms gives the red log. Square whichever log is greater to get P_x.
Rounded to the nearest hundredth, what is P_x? 1.19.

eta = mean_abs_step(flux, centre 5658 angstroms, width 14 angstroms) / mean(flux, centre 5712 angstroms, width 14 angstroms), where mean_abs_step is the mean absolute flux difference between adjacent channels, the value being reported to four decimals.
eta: 0.0386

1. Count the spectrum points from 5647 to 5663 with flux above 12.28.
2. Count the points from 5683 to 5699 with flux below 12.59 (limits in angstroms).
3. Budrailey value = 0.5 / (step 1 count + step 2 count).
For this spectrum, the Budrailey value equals 0.045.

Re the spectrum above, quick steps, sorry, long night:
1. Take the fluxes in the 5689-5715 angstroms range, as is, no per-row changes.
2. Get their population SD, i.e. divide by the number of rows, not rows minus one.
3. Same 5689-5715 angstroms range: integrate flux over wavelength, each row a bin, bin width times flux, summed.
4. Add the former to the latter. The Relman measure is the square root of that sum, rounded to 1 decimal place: 17.7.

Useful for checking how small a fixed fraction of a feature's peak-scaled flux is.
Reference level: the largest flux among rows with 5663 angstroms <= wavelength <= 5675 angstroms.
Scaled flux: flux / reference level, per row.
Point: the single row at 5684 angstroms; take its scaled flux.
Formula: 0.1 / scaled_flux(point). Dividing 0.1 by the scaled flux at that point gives 0.108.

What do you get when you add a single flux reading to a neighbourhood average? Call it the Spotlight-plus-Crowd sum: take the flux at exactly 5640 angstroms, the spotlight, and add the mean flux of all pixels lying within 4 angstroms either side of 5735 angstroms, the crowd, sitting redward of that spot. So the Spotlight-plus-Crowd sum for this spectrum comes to 25.4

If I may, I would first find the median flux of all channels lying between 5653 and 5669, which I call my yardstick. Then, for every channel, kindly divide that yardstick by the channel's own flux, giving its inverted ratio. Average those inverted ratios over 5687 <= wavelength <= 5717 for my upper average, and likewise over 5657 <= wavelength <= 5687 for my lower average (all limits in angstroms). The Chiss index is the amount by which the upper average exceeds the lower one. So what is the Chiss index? 0.010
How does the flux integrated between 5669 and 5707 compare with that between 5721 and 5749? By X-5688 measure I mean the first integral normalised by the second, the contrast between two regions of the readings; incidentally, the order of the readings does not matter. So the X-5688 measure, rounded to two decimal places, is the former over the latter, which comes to 1.30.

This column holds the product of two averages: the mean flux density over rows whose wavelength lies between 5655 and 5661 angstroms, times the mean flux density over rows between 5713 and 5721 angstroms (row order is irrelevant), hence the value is 143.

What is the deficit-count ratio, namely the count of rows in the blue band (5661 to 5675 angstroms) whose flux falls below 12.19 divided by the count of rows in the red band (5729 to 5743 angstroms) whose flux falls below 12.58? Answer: 2.0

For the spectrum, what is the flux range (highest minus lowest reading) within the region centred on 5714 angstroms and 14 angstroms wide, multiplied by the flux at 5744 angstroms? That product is 12.8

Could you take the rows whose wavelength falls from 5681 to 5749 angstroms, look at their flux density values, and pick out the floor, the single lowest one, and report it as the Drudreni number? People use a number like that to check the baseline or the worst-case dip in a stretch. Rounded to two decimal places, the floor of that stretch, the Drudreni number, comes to 11.46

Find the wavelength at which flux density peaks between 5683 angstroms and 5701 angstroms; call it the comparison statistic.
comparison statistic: 5698 angstroms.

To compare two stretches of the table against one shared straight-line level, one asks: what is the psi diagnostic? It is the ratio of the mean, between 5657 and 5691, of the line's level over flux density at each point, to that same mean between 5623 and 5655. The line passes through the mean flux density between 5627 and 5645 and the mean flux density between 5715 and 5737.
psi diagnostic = 1.03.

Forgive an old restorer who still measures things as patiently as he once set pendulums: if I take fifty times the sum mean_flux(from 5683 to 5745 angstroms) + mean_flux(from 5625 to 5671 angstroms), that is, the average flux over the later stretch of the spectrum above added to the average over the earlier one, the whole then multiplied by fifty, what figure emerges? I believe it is 1236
